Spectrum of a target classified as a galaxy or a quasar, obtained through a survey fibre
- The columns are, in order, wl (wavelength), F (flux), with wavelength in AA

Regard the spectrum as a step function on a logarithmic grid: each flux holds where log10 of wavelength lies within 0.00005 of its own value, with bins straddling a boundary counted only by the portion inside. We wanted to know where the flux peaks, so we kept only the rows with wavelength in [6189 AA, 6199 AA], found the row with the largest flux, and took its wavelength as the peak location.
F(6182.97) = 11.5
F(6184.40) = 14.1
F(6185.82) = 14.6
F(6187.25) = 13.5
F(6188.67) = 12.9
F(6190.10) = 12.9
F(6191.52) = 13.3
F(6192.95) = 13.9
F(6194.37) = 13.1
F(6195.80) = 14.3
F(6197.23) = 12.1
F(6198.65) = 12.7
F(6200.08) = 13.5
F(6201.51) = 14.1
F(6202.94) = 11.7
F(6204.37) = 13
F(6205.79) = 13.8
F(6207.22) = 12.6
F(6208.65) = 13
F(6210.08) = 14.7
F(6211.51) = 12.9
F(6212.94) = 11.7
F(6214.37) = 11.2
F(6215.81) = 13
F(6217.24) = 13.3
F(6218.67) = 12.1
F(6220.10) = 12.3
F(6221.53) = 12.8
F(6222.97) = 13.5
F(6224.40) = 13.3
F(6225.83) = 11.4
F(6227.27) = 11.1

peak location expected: 6195.80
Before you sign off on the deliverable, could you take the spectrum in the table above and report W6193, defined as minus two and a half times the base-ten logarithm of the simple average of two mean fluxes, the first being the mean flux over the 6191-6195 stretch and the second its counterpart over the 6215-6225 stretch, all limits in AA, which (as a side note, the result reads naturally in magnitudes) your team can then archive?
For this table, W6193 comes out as -2.80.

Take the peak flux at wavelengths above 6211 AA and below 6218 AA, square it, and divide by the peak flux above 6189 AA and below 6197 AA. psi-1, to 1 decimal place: 12.4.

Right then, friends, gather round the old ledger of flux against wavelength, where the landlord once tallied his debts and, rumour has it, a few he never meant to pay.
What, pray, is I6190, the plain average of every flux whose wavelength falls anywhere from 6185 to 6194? 13.5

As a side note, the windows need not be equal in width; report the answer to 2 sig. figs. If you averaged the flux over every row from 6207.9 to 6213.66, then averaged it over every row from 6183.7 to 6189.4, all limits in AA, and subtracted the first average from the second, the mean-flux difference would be 0.70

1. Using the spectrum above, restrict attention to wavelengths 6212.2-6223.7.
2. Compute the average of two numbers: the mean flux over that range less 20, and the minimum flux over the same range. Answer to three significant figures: 1.84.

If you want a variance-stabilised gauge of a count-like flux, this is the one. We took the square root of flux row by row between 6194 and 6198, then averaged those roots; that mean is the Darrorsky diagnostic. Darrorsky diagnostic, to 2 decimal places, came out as 3.63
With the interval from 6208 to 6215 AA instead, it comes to 3.56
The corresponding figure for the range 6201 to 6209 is 3.61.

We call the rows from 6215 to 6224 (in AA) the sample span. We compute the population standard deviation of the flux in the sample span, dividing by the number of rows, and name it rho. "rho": 0.5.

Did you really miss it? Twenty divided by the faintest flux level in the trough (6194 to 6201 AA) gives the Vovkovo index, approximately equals 1.65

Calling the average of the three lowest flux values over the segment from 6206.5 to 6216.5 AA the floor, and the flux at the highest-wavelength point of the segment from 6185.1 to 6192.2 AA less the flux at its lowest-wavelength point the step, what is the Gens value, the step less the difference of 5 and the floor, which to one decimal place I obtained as 5.5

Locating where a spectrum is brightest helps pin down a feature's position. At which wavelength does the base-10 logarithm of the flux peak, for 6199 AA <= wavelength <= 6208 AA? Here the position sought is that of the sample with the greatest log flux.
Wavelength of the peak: 6201.51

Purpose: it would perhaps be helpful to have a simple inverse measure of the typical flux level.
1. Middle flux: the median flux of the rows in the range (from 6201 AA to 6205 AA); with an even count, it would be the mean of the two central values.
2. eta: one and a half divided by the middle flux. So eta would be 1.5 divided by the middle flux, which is 0.115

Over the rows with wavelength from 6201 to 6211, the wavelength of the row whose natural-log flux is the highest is 6210.08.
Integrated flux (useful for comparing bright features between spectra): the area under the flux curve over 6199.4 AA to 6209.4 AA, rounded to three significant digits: 131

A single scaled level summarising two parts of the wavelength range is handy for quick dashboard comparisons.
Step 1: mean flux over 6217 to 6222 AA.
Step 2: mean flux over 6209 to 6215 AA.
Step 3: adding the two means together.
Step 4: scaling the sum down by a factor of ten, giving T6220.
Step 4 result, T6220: 2.52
